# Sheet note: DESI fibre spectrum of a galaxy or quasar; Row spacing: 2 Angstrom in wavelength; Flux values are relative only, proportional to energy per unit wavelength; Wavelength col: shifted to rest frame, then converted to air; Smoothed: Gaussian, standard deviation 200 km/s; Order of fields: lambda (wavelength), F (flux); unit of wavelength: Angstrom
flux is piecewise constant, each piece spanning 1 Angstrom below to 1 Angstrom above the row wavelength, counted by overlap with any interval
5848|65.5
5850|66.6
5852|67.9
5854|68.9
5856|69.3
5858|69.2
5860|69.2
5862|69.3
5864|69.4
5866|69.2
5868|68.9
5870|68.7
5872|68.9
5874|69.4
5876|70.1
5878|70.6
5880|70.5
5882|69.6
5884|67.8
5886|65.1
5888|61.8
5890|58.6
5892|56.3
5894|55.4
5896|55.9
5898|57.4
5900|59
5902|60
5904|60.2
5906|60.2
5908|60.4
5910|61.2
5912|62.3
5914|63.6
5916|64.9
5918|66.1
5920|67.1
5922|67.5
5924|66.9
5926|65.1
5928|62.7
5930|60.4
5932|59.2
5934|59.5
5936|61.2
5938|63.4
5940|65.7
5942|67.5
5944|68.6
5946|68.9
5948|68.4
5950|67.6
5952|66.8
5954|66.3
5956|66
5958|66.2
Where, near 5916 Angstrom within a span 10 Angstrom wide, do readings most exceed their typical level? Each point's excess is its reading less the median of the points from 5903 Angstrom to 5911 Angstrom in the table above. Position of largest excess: 5920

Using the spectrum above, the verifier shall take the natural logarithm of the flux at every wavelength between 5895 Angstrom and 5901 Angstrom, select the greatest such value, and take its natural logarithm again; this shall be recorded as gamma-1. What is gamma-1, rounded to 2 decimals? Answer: 1.41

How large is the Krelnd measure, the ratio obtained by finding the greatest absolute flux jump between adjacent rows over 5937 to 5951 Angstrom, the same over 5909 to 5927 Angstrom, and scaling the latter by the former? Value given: 0.78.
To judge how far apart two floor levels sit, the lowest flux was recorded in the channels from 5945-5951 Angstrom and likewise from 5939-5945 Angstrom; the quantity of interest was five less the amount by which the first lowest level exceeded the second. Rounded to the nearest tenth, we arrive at 3.1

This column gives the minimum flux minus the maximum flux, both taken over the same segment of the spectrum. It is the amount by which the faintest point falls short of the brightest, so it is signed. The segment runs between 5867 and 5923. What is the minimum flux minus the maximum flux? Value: -15.2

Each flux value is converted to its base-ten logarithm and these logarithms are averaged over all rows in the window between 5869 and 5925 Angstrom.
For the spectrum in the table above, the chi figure 1.80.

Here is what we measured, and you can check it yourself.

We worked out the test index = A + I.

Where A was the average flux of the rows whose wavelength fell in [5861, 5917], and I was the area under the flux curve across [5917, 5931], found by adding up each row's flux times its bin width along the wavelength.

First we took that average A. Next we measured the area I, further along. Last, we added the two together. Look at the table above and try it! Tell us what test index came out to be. 976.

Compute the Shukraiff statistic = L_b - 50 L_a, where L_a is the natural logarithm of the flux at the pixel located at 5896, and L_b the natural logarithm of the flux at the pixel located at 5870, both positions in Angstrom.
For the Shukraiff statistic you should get -197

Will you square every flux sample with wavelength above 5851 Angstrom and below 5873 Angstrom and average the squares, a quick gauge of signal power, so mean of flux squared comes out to 4760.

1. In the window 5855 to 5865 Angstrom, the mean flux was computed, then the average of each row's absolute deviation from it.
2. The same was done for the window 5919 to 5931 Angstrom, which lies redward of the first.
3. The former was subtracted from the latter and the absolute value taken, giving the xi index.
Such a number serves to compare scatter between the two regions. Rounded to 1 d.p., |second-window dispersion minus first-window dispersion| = 2.2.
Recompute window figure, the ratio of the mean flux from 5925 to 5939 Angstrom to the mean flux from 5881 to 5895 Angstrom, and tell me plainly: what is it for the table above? 0.99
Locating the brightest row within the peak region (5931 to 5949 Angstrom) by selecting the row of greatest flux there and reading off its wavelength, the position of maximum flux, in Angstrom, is 5946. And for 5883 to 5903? 5884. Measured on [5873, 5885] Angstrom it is 5878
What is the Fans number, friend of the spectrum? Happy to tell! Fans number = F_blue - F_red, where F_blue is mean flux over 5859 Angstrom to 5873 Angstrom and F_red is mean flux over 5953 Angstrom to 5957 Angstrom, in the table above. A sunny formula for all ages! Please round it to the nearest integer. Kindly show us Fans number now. 3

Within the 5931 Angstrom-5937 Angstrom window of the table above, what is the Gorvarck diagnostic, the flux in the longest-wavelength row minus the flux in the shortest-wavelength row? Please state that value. 2.0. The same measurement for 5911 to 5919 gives 3.8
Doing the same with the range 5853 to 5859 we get 0.3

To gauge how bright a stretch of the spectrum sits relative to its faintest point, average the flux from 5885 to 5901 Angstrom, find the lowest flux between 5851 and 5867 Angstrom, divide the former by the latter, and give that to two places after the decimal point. 0.86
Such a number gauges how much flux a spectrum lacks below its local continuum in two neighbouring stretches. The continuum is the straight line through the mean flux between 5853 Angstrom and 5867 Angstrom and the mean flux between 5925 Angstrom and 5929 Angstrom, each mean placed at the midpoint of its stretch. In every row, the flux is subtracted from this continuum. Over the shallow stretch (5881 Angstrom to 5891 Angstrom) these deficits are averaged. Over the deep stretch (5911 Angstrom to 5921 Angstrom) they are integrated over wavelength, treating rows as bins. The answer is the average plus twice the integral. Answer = 2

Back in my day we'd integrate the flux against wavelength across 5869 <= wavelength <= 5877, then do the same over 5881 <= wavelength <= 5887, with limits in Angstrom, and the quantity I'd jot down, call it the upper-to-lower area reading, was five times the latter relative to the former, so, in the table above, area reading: 3.7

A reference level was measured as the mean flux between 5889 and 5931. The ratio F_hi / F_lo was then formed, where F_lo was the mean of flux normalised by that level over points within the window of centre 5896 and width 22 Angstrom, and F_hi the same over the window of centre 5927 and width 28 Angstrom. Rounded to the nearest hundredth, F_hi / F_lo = 1.08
